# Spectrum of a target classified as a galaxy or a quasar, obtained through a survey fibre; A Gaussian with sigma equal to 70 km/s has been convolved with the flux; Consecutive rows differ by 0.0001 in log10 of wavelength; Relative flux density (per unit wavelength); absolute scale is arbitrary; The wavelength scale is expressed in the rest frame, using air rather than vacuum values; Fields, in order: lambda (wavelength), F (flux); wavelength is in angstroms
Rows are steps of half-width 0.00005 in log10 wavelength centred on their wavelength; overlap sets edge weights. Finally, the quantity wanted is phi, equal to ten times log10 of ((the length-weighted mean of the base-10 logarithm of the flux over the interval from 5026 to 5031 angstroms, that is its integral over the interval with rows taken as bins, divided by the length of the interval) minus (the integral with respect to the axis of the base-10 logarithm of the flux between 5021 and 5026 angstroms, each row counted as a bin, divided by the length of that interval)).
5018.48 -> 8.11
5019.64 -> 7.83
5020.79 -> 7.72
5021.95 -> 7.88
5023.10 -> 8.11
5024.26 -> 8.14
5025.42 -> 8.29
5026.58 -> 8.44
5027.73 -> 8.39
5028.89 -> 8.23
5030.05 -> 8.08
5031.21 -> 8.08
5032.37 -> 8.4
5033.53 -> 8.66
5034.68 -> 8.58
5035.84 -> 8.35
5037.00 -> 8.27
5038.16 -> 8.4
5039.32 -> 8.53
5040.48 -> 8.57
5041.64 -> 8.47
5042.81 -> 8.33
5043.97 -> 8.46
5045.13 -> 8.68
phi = -19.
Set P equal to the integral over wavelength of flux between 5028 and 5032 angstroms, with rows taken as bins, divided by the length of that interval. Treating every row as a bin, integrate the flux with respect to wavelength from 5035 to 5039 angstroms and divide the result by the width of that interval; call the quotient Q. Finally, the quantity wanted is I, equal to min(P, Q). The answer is 8.15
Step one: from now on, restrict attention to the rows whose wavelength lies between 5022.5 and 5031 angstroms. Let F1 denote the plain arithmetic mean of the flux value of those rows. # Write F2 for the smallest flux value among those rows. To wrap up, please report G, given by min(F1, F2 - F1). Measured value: -0.160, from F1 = 8.24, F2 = 8.08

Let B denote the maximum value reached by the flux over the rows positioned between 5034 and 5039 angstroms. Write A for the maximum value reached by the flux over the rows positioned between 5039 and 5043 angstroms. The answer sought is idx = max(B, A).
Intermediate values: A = 8.57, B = 8.58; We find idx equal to 8.58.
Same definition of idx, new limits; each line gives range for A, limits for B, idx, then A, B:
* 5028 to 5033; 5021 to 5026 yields 8.40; 8.4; 8.29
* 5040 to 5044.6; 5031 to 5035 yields 8.66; 8.57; 8.66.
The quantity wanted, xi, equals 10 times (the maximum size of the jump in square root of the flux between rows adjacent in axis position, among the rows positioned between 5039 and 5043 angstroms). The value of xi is 0.2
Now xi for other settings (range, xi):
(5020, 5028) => 0.4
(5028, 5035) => 0.6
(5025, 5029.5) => 0.3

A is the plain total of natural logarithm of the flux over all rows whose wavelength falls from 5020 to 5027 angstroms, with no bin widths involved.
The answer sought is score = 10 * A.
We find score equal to 125.5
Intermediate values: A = 12.5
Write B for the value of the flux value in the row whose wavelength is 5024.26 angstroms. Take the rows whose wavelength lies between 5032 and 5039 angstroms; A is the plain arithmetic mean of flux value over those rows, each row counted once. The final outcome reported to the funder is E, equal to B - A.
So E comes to -0.30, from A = 8.44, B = 8.14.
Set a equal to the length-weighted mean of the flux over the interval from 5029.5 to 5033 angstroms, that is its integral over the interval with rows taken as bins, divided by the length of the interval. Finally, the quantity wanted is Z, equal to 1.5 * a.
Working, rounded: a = 8.2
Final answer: 12.3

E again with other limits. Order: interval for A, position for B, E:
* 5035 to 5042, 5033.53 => 0.23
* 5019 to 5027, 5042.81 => 0.27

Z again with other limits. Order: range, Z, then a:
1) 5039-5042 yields 12.8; 8.5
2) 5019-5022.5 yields 11.7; 7.8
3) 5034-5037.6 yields 12.6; 8.4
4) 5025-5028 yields 12.6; 8.4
